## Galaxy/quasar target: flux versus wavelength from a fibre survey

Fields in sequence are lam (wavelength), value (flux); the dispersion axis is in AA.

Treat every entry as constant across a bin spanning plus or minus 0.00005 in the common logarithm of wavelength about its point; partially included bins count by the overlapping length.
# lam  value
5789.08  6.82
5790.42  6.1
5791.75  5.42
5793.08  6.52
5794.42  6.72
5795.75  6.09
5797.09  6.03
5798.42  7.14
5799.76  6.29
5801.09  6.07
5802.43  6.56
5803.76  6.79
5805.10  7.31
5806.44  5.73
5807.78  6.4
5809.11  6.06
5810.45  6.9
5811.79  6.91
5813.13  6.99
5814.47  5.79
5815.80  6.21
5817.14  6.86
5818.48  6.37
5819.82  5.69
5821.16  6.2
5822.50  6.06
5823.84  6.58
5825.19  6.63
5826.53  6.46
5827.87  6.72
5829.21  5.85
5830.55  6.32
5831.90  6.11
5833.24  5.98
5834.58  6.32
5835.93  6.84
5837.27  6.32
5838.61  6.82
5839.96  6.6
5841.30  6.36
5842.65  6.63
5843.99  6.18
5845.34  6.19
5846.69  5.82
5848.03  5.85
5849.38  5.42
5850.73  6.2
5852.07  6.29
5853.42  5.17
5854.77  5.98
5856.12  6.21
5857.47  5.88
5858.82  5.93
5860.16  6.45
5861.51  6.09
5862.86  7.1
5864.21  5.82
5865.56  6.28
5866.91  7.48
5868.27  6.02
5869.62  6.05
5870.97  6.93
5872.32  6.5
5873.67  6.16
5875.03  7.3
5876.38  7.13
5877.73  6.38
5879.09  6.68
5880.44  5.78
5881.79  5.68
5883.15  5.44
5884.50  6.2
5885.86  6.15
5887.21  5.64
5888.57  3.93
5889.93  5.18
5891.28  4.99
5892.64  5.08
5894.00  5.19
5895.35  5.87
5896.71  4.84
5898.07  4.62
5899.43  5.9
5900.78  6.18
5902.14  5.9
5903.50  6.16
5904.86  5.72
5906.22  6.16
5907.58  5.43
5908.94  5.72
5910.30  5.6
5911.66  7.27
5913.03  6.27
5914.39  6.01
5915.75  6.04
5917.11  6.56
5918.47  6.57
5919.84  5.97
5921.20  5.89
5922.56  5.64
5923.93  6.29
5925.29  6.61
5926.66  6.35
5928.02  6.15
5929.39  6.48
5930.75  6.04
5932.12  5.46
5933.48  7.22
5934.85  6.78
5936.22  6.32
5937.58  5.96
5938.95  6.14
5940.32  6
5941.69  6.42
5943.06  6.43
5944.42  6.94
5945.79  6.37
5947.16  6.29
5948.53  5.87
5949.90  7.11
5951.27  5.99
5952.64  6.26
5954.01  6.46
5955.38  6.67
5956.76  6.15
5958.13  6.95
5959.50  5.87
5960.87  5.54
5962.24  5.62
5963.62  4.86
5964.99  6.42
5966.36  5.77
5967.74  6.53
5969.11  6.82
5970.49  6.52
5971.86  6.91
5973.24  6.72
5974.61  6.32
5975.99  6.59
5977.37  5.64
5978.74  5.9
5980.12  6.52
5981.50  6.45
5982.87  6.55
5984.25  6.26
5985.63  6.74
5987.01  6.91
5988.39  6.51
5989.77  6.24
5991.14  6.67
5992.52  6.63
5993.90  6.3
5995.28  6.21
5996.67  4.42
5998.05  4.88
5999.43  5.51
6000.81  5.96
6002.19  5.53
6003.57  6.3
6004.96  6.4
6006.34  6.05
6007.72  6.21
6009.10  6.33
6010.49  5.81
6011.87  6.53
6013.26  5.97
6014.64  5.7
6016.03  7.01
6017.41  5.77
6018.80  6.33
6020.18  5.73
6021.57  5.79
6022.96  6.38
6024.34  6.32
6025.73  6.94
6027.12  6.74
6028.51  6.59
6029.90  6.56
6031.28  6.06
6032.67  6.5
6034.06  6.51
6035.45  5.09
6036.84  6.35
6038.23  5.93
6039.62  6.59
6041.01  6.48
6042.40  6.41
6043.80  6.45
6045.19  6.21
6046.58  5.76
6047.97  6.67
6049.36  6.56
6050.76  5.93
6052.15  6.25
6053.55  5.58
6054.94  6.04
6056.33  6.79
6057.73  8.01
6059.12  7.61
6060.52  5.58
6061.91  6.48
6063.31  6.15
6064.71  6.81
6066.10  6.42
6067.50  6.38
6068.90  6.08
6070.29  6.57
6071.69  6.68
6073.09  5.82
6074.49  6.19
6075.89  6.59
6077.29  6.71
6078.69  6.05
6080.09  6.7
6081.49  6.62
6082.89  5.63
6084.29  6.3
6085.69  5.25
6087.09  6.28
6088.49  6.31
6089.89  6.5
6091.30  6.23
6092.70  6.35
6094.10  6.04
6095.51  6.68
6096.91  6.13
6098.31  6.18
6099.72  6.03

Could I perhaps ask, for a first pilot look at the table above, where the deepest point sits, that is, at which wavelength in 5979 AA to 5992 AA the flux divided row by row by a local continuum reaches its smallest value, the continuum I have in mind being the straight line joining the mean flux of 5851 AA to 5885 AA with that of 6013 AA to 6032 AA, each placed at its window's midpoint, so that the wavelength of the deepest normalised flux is 5989.77 AA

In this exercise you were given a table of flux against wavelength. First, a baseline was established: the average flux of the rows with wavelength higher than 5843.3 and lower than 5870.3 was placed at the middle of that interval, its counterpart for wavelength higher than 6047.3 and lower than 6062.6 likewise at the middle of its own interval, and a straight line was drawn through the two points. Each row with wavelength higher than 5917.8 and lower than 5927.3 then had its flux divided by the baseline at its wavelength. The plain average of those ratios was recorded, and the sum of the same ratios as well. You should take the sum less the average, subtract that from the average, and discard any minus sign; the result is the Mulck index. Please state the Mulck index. 5.0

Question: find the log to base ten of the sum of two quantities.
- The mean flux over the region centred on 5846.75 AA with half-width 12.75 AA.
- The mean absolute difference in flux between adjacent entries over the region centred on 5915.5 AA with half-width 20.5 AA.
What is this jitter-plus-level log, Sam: 0.824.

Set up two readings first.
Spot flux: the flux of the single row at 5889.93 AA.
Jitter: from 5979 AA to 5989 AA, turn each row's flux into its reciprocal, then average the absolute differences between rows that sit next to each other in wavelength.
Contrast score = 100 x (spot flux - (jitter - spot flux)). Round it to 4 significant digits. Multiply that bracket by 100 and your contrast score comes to 1035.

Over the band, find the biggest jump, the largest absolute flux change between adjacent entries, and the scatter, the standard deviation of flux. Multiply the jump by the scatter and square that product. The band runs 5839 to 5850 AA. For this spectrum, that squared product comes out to 0.0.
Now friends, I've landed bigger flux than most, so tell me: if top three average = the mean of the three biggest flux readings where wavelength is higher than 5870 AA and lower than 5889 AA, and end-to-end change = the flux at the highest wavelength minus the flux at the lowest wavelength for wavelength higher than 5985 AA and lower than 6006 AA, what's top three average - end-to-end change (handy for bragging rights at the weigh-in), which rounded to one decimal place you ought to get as 7.5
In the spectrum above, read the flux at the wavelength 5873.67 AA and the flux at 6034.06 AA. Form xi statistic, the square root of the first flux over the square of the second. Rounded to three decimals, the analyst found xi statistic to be 0.381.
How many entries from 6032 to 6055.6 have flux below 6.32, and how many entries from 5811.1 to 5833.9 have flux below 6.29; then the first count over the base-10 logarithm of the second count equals 8.9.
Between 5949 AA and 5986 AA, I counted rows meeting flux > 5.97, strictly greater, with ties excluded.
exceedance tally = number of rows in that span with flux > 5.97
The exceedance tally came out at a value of 20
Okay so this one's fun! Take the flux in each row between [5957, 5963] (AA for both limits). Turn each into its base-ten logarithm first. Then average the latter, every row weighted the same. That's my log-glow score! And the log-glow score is 0.776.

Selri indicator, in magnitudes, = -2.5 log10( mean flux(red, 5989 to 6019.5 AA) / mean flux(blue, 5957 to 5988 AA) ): 0.045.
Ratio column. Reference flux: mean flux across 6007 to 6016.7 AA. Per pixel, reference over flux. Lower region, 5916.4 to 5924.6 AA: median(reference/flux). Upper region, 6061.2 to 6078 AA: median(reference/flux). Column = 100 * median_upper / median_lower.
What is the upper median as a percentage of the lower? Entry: 95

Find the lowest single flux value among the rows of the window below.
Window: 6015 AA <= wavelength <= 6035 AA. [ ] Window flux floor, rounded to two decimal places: 5.73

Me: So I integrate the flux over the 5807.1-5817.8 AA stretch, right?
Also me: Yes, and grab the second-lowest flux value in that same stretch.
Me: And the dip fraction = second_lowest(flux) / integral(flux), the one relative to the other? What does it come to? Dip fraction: 0.0869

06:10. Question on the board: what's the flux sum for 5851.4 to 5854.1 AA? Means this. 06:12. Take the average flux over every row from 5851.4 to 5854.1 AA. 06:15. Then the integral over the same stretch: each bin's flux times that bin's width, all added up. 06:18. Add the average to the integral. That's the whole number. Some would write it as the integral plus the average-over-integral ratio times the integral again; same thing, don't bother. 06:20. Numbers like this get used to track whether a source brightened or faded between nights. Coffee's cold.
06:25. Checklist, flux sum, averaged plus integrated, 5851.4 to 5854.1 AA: 21.2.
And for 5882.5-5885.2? 21.6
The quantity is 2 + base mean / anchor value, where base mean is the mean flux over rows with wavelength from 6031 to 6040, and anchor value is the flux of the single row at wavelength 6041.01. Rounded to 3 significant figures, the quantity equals 2.95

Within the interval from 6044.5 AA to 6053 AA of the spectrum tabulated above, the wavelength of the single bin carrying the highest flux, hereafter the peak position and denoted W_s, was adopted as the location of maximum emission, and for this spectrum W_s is 6047.97 AA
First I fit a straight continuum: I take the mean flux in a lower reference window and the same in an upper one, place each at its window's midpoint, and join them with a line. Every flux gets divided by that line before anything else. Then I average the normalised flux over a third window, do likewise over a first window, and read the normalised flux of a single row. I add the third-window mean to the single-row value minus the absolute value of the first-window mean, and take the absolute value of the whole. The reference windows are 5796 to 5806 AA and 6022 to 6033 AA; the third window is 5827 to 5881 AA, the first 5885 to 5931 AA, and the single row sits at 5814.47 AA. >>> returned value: 0.95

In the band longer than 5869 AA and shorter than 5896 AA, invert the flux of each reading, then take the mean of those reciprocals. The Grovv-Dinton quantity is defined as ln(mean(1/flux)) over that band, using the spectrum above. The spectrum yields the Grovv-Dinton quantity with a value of -1.76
